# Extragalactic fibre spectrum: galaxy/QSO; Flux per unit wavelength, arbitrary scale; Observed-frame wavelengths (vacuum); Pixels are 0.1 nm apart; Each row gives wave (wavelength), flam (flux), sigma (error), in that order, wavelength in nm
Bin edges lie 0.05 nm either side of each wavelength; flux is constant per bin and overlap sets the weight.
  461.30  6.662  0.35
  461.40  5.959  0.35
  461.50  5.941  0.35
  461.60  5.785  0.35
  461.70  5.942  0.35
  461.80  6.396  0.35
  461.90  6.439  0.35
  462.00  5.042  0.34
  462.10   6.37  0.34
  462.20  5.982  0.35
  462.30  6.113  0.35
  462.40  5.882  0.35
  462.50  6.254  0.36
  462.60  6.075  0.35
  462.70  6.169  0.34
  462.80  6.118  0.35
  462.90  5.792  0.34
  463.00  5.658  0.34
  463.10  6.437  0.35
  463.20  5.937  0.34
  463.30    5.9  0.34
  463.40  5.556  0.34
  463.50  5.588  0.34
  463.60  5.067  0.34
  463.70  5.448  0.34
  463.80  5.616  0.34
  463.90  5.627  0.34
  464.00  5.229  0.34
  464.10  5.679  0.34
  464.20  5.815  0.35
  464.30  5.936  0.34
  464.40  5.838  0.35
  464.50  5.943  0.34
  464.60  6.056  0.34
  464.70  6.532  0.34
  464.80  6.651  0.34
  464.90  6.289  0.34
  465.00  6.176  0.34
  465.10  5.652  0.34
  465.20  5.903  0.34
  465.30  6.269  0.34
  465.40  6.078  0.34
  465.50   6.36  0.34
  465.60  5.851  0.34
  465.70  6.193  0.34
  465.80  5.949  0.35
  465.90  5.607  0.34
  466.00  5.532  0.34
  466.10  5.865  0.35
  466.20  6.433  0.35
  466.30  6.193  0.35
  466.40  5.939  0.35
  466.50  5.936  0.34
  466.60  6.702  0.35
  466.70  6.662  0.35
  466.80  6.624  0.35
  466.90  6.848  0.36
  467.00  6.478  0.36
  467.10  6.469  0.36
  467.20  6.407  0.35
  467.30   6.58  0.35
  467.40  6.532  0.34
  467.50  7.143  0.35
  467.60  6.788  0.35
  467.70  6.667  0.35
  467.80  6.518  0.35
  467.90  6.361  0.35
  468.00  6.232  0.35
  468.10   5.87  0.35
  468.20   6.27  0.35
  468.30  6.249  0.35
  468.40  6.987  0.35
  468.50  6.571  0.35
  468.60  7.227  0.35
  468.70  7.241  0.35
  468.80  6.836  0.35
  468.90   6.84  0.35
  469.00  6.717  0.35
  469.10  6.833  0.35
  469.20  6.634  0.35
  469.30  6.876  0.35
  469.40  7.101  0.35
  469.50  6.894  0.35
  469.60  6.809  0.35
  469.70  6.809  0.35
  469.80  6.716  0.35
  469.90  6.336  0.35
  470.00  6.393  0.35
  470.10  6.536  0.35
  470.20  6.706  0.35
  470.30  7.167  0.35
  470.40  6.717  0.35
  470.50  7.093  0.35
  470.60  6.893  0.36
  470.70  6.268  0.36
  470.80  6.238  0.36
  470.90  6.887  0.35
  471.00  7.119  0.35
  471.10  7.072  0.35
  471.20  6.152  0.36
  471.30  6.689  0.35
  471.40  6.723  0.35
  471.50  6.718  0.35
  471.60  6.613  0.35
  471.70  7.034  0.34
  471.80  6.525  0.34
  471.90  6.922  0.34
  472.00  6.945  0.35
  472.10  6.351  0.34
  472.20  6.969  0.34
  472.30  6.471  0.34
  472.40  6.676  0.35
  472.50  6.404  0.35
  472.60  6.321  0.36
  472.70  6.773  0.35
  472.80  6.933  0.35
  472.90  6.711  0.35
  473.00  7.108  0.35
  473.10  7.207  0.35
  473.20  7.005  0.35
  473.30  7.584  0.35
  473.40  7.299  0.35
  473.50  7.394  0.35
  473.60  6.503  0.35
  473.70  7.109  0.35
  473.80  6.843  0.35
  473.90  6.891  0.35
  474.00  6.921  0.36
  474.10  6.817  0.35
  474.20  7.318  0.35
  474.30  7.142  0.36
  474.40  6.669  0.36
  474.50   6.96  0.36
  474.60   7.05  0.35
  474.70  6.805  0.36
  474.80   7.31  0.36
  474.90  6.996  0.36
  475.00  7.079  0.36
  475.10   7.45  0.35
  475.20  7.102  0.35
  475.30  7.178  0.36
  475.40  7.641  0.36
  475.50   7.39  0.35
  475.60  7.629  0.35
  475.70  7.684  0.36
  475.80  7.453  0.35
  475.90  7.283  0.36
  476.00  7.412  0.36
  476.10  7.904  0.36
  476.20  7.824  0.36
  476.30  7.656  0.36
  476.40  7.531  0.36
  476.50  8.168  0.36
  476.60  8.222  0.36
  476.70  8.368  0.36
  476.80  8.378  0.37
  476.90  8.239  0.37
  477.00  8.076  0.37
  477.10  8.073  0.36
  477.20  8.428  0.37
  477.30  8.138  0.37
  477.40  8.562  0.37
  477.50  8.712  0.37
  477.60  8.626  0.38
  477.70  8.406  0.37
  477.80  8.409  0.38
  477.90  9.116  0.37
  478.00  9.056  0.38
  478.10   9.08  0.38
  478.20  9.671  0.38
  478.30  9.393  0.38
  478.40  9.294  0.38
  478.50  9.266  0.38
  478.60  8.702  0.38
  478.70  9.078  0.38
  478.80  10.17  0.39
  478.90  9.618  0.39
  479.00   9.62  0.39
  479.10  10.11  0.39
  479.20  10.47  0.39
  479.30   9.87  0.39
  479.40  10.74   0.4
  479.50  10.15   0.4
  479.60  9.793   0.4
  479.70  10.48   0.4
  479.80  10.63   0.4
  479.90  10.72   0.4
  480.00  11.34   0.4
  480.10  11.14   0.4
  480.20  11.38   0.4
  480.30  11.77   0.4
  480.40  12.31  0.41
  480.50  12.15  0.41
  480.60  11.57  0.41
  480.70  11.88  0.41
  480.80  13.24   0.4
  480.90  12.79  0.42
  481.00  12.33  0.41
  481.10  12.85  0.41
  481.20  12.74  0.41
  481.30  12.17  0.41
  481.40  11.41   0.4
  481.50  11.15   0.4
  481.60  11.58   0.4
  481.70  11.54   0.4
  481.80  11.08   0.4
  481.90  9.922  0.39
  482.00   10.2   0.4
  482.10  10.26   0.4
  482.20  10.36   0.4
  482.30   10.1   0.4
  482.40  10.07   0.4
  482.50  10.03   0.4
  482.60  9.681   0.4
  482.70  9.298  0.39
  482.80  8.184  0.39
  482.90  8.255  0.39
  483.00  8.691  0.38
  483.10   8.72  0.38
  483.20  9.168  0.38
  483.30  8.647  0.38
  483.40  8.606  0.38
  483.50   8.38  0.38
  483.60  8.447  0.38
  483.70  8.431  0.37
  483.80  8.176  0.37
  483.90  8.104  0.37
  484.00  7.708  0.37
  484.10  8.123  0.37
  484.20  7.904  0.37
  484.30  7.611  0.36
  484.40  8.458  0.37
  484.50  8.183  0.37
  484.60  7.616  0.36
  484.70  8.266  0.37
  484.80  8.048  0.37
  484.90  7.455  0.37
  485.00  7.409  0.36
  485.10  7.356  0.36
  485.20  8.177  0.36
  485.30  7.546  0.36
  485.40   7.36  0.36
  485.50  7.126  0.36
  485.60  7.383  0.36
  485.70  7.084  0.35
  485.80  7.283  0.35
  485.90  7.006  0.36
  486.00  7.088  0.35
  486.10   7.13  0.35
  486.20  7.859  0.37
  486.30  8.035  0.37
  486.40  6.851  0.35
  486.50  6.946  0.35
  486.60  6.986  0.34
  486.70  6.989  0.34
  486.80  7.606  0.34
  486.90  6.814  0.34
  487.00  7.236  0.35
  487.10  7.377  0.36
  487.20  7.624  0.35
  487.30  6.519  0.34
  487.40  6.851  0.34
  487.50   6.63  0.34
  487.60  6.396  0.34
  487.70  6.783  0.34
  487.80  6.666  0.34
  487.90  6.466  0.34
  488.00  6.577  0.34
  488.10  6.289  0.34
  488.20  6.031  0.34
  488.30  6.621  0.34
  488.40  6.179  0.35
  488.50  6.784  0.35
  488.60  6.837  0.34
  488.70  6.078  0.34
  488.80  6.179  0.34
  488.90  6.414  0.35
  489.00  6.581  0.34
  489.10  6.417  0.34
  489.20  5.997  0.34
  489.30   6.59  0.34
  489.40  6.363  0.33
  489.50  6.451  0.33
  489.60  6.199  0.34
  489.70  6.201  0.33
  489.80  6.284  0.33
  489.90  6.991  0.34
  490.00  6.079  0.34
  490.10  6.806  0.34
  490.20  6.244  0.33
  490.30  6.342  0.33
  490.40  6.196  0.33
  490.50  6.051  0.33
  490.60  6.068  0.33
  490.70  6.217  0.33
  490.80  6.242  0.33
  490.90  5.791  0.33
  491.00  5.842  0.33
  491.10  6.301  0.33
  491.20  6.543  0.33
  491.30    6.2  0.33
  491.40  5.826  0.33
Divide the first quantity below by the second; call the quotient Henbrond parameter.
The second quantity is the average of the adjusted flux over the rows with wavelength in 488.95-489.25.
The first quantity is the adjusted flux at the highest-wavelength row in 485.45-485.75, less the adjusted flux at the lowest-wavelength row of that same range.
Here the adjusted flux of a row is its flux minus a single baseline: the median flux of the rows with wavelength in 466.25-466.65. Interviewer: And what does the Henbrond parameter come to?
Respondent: -0.16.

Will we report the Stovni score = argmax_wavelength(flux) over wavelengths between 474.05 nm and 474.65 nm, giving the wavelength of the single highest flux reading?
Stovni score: 474.20 nm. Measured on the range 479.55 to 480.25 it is 480.20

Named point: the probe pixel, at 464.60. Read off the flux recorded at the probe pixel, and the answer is 6.056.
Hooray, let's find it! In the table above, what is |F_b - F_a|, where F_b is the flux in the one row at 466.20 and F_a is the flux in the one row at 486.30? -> 1.6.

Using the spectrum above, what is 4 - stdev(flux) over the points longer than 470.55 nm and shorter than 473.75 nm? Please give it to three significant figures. 3.65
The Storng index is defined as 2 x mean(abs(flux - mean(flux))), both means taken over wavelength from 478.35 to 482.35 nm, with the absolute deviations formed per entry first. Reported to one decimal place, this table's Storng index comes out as 1.9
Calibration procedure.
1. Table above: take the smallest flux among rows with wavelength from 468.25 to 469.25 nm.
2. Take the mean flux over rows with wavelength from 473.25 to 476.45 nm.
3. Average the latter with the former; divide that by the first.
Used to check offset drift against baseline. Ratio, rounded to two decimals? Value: 1.08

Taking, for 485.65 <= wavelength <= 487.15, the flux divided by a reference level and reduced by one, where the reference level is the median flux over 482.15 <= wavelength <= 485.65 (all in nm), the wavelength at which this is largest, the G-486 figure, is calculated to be 486.30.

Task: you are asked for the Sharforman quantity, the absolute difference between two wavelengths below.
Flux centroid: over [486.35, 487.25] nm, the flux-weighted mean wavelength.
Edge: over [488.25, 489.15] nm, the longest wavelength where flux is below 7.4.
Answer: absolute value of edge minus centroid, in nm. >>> 2.29 nm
